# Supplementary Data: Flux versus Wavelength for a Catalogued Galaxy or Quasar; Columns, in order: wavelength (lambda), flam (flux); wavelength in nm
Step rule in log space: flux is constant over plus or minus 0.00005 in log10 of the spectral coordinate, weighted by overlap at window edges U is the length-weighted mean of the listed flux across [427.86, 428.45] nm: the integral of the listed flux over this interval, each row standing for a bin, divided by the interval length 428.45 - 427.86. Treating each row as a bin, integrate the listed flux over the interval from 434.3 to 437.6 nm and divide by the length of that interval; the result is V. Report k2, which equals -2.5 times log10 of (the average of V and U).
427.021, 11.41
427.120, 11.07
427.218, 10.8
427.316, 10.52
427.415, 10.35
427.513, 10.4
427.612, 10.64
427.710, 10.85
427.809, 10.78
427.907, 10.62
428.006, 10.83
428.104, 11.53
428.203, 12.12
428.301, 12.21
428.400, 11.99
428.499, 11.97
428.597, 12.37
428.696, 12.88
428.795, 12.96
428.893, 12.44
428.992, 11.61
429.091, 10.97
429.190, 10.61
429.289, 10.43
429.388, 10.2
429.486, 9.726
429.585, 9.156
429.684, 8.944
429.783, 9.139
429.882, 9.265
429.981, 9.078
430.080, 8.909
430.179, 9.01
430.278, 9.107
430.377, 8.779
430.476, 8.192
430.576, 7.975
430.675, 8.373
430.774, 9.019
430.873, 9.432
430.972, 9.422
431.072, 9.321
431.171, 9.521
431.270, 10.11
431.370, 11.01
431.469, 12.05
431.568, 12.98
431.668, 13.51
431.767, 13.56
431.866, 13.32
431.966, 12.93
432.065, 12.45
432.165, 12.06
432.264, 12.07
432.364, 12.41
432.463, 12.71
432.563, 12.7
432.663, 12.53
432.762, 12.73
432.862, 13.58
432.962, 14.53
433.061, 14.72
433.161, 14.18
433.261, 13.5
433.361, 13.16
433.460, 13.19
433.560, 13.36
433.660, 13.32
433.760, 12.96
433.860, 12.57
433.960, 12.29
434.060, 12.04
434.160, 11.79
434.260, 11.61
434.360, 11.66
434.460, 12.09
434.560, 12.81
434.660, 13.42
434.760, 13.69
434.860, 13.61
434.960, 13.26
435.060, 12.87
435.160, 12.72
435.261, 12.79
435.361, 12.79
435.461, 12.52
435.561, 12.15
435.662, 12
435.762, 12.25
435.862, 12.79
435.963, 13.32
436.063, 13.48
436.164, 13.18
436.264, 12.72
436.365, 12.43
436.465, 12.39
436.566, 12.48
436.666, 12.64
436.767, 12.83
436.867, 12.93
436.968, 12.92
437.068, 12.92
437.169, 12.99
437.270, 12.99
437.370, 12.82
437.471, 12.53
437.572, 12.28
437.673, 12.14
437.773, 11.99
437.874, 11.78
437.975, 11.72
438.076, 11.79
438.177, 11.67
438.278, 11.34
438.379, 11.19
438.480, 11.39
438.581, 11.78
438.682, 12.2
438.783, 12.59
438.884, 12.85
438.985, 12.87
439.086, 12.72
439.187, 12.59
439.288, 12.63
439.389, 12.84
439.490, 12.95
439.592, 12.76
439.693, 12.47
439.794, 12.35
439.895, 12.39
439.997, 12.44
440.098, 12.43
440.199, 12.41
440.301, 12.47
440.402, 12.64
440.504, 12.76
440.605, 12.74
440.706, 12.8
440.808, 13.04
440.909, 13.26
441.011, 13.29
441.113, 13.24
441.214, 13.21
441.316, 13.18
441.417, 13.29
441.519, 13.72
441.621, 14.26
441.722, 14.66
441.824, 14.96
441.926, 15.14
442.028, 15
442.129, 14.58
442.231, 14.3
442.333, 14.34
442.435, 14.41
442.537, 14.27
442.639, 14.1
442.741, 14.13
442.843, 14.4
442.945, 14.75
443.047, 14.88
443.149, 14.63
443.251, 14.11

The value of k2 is -2.71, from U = 11.5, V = 13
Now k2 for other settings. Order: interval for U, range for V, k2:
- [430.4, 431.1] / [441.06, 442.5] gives -2.65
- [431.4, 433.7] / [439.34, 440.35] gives -2.77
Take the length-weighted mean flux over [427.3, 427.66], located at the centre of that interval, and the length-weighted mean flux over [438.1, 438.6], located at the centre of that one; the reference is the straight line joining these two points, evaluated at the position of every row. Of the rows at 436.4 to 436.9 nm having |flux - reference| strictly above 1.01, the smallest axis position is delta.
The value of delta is 436.465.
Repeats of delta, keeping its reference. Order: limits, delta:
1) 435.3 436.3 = 435.361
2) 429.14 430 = 429.585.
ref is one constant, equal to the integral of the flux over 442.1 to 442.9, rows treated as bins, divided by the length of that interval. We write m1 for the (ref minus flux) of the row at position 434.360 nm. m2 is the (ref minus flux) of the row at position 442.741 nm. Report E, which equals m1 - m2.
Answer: 2.5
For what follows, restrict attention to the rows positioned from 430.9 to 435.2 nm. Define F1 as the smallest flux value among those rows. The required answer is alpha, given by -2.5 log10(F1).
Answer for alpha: -2.42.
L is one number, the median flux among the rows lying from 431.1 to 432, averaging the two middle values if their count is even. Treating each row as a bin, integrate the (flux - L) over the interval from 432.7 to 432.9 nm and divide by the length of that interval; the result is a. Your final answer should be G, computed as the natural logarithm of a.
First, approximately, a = 0.16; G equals -1.8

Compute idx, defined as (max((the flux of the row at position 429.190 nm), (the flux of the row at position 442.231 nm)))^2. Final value 204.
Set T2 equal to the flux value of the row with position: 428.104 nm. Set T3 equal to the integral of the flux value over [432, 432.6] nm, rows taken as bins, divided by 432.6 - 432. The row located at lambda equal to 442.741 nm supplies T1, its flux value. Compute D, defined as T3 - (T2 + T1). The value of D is -13.2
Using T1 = 14.13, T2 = 11.53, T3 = 12.41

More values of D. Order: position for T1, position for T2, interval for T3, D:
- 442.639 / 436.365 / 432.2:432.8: -14.0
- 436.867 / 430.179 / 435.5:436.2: -9.2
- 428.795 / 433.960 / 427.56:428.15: -14.4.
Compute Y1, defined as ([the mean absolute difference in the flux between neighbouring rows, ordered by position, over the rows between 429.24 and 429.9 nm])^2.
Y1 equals 0.091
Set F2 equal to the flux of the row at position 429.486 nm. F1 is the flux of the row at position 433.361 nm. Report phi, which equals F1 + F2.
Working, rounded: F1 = 13.16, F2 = 9.726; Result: 22.9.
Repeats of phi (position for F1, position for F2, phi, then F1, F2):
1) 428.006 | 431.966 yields 23.8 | 10.83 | 12.93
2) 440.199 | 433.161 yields 26.6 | 12.41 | 14.18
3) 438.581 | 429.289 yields 22.2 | 11.78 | 10.43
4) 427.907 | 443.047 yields 25.5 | 10.62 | 14.88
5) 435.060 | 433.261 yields 26.4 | 12.87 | 13.5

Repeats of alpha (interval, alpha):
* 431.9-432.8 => -2.70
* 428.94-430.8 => -2.25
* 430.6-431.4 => -2.31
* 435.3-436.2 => -2.70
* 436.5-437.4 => -2.74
